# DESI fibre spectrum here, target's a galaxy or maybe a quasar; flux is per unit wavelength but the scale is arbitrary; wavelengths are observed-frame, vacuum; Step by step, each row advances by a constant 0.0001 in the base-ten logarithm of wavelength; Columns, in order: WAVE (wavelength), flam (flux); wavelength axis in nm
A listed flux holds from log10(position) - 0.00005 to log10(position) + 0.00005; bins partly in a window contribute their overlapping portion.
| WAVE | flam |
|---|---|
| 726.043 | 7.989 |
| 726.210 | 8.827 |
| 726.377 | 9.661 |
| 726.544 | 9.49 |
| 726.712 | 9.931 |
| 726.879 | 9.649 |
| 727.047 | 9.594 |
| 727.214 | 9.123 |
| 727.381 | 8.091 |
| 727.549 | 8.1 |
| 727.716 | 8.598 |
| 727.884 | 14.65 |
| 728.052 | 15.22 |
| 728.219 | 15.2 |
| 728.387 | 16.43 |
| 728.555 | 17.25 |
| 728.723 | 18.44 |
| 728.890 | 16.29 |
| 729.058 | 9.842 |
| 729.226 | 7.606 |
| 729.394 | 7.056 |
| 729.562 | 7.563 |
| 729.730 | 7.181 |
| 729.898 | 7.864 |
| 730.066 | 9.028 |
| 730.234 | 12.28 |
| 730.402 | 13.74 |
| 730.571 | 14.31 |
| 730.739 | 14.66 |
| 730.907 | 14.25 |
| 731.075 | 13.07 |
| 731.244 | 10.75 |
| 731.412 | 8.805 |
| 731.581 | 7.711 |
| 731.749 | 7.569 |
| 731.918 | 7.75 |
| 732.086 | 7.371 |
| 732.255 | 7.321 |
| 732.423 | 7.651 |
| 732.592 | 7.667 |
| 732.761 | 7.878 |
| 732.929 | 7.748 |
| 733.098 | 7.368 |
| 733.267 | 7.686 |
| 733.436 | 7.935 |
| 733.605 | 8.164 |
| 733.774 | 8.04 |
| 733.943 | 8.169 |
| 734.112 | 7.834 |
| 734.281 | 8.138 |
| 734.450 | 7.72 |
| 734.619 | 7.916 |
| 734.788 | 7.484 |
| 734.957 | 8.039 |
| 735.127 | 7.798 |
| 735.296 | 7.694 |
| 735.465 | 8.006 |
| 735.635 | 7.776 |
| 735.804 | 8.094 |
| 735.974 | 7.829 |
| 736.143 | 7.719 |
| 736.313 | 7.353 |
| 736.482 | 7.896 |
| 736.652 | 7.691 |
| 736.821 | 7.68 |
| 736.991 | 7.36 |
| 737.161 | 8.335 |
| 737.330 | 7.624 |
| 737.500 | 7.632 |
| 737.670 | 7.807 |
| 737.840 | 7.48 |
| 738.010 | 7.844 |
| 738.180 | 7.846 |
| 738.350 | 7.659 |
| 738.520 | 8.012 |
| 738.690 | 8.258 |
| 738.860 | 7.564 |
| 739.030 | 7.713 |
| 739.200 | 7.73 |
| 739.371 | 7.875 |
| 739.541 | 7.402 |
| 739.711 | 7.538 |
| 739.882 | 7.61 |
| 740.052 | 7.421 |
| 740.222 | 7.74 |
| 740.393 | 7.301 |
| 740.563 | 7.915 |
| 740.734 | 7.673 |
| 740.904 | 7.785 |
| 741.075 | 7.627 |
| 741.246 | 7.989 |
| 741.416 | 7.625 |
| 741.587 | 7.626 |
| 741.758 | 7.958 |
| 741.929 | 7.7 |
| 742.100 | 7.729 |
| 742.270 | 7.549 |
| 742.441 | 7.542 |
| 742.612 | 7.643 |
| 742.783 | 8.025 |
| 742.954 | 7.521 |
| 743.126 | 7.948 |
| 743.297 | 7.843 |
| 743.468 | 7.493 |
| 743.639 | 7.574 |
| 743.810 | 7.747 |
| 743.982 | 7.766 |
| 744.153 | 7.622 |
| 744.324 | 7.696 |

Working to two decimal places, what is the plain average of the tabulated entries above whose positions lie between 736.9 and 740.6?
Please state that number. 7.71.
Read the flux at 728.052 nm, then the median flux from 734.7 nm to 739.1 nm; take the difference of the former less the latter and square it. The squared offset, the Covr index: 56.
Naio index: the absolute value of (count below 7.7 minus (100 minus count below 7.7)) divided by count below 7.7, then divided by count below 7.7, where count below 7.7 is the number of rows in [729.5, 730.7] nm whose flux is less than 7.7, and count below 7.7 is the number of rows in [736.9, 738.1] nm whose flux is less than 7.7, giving 12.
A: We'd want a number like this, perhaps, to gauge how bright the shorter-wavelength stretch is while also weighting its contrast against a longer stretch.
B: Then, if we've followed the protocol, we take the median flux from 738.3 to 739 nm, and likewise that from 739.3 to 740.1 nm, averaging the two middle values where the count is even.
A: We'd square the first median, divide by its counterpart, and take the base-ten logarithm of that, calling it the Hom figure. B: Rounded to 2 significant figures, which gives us 0.91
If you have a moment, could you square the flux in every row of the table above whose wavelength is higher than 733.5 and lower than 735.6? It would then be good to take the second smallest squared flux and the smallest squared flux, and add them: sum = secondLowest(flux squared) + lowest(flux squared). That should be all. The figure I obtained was 115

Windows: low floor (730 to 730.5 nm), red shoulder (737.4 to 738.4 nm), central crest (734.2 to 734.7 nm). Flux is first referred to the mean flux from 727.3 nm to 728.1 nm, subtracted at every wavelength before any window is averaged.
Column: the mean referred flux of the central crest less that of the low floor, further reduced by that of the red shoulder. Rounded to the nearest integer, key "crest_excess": -1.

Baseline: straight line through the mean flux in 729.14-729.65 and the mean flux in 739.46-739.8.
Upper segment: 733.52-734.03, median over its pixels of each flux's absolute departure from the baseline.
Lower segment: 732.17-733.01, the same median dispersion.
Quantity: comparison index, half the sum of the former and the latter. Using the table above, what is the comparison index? 0.48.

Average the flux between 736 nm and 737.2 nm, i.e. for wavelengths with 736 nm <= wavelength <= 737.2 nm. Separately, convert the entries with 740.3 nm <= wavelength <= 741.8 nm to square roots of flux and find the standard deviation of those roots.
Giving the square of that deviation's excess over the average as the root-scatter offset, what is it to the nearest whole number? 59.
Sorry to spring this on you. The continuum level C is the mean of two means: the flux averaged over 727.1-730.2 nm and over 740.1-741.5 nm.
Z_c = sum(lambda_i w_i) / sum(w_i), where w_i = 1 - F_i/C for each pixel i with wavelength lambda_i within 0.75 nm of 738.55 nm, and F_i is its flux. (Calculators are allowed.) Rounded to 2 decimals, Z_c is 738.51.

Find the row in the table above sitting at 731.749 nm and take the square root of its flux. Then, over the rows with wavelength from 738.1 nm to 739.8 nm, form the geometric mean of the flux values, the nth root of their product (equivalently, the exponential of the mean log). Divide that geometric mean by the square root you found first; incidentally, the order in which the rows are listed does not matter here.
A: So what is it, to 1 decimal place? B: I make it 2.8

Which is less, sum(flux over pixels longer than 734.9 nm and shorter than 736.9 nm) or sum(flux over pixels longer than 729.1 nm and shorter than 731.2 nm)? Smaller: 93.6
